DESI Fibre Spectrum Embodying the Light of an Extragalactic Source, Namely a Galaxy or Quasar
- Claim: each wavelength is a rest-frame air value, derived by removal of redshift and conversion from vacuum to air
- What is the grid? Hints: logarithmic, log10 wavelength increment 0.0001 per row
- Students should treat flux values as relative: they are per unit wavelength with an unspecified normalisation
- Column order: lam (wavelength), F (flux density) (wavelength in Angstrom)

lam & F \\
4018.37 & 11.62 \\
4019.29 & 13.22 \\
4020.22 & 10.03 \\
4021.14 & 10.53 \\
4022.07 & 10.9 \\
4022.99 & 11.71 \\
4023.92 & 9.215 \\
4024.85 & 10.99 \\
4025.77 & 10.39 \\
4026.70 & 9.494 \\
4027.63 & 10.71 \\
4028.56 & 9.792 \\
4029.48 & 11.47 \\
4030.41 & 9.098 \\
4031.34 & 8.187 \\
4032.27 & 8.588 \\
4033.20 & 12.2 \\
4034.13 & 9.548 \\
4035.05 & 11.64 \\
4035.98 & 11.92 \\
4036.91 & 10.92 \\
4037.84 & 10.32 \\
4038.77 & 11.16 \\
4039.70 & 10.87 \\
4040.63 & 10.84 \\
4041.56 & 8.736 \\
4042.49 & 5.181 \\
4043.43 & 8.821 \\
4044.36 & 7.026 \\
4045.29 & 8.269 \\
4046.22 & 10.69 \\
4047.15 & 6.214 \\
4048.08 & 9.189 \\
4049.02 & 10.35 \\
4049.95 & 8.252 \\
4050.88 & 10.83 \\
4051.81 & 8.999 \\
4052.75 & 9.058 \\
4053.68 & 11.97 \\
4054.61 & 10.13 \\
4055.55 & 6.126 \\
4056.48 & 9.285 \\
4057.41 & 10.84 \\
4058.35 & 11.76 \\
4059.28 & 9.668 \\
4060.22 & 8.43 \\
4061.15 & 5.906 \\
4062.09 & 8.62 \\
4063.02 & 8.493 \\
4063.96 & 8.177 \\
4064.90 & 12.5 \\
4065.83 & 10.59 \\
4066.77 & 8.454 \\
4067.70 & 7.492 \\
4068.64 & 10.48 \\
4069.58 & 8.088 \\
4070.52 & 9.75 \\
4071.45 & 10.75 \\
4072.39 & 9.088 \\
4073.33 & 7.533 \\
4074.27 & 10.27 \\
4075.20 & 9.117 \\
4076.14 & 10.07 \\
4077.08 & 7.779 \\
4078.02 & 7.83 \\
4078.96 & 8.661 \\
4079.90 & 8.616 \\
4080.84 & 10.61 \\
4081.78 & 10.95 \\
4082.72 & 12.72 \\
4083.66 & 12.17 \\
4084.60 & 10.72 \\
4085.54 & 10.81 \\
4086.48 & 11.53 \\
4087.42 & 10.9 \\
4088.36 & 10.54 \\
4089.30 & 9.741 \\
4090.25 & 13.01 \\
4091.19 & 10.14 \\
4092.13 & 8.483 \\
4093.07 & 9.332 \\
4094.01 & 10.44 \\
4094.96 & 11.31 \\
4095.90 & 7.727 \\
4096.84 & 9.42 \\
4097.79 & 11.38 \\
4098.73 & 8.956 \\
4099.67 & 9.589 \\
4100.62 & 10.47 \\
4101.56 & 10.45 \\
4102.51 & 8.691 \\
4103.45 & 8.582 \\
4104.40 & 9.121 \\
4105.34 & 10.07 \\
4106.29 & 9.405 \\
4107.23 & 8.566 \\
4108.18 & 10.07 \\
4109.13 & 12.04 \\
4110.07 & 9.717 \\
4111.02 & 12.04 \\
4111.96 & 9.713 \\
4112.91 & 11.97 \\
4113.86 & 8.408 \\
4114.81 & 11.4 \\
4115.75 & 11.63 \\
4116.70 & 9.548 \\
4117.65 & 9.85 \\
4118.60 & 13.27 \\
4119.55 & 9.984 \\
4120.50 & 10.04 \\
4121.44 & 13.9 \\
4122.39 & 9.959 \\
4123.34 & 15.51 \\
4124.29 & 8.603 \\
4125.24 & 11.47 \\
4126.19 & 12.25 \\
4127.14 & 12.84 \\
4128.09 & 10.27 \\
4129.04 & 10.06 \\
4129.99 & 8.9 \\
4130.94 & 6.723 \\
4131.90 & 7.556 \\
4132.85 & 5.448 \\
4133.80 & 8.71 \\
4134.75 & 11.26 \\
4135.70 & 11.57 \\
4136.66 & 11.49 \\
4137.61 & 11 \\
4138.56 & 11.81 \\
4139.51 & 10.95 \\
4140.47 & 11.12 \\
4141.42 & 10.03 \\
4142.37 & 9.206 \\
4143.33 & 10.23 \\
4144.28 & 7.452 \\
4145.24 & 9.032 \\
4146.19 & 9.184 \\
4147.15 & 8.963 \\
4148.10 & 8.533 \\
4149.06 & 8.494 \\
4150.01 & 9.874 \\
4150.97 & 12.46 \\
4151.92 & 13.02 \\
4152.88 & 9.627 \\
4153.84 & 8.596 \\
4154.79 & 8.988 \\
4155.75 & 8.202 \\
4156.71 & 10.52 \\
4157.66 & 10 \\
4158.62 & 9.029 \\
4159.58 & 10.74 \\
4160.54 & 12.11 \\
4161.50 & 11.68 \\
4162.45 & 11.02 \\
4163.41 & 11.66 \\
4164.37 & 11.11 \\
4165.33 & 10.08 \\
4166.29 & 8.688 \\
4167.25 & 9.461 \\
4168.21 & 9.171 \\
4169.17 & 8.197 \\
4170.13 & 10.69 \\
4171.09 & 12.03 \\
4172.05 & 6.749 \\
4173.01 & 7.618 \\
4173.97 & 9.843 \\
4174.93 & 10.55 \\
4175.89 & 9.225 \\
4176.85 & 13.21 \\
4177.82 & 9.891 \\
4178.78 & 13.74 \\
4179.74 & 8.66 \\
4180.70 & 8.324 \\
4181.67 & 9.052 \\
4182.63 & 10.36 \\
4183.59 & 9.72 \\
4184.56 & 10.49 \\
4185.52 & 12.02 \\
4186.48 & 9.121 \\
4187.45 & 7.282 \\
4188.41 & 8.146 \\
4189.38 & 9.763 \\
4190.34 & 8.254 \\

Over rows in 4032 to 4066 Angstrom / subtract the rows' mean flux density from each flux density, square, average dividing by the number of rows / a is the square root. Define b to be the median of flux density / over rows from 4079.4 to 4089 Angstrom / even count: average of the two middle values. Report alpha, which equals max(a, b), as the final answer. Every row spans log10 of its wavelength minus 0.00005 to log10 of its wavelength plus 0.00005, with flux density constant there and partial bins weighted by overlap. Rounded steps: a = 1.83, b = 10.9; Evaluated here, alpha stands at 10.9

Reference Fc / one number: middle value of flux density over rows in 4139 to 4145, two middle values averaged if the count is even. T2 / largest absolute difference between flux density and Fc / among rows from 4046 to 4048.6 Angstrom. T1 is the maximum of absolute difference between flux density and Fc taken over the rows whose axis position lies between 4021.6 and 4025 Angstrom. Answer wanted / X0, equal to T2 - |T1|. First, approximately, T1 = 1.6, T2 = 3.9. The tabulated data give 2.3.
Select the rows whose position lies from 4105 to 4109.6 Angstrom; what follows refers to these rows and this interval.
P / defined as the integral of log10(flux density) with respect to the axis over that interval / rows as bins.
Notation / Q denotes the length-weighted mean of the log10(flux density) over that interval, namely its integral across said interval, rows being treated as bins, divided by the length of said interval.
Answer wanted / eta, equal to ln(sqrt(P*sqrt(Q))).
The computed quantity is 0.76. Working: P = 4.6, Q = 1.00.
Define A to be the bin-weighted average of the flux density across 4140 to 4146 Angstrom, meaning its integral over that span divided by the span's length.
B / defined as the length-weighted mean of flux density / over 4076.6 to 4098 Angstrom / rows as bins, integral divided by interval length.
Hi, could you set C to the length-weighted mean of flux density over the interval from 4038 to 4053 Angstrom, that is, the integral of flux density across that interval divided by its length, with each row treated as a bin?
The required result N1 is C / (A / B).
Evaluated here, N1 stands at 9.7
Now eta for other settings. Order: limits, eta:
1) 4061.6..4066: 0.72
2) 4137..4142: 0.83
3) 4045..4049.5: 0.71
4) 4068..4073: 0.78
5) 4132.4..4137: 0.74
